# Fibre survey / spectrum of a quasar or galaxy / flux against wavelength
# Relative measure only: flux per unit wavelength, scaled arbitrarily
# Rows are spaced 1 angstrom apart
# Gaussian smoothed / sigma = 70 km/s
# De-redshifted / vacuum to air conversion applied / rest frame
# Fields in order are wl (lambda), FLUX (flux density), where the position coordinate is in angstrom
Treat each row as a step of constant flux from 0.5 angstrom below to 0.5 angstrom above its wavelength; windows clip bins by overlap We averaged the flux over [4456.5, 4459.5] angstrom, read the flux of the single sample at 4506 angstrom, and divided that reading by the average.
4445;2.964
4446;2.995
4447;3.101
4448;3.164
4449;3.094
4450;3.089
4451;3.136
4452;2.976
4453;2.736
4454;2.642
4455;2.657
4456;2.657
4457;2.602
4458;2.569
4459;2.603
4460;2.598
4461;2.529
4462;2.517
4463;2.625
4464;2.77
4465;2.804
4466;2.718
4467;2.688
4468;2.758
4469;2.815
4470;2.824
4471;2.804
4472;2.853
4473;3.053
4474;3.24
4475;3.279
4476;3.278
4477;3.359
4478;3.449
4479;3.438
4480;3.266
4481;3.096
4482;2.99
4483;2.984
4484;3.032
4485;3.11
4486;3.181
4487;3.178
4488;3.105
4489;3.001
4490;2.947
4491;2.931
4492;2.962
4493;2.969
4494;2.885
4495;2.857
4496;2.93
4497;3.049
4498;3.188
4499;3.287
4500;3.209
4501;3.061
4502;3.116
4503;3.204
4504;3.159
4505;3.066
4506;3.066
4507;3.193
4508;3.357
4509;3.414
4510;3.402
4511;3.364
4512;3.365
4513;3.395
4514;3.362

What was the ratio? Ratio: 1.18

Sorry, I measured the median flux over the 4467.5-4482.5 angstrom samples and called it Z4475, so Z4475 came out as 3.10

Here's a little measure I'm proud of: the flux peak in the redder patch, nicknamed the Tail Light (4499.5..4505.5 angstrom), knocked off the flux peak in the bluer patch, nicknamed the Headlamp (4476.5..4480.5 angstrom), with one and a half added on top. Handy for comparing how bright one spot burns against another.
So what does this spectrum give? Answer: 1.74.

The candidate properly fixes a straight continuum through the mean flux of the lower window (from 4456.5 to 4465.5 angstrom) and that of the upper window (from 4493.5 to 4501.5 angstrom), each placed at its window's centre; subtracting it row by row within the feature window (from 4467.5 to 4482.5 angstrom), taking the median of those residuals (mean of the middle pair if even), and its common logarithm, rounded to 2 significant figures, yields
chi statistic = -0.54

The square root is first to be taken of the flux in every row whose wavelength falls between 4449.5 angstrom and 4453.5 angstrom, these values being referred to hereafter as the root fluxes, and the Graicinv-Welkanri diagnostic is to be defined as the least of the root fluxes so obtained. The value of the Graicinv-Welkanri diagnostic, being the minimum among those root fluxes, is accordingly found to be 1.65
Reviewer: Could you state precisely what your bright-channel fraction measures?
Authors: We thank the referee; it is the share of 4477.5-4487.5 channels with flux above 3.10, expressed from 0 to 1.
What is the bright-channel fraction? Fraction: 0.6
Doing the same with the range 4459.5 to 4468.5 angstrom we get 0.0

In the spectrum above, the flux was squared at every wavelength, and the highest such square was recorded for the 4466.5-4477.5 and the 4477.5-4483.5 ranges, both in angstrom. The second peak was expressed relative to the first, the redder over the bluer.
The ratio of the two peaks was 1.05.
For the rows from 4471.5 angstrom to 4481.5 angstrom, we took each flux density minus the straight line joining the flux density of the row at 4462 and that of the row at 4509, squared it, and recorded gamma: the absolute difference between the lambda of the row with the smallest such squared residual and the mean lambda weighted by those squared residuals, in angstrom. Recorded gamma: 4.9 angstrom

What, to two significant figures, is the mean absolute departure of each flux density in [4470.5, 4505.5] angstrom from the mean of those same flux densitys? 0.13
